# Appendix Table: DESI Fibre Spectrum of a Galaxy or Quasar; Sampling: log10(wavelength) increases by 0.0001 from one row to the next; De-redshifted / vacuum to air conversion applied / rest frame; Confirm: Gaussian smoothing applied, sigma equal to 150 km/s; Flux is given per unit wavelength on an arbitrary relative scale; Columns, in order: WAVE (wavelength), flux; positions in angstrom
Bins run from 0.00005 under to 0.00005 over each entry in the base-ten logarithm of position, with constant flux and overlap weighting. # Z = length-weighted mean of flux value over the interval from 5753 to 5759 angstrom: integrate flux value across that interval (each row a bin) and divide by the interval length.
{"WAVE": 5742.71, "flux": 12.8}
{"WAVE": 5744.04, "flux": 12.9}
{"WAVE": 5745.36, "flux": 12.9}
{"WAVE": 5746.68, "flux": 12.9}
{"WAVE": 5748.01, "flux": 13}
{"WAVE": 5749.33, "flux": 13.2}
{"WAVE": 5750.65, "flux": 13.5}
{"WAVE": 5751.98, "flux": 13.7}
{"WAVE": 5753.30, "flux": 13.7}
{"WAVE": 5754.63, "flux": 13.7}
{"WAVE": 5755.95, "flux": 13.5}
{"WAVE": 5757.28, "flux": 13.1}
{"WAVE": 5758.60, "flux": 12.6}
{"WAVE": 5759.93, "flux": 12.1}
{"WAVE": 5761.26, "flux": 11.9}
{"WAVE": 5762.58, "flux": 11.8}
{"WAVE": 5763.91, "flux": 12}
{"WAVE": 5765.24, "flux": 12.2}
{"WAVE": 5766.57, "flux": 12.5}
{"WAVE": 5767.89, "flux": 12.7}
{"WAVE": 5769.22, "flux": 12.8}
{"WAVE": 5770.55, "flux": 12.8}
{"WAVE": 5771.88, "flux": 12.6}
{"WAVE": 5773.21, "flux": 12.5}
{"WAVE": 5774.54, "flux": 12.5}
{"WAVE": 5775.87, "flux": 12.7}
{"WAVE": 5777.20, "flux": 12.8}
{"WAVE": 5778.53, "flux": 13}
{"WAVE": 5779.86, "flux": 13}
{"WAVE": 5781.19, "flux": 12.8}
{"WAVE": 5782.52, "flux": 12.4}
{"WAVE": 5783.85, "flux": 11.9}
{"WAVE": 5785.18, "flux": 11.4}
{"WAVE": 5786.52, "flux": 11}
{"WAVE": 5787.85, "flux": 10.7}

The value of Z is 13.3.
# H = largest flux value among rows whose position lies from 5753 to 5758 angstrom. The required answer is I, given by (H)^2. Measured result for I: 188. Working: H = 13.7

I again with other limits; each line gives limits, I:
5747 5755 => 188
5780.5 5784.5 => 164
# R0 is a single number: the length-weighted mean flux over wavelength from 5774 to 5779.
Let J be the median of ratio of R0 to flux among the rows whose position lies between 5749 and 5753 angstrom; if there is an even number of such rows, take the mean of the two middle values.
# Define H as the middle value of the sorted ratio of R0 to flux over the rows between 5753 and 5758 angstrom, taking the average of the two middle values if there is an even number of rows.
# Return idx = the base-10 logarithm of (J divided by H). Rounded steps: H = 0.94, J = 0.94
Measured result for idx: 0.00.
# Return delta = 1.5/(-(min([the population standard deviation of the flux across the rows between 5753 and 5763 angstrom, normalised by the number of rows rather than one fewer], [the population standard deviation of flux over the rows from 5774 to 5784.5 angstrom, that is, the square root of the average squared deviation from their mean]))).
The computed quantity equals -4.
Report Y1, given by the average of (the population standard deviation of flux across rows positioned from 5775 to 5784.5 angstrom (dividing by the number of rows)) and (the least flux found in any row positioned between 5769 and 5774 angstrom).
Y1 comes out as 6.43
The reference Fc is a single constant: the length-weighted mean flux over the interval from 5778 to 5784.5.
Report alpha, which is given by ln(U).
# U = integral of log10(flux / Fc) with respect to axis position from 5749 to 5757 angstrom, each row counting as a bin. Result -1.4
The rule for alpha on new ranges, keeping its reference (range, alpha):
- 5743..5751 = -2.2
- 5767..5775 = -4.9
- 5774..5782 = -3.0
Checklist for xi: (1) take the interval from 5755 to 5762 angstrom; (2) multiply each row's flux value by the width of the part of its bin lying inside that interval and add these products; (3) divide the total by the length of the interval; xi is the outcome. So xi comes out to 12.7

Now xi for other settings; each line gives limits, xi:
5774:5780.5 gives 12.8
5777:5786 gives 12.4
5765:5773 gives 12.6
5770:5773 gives 12.7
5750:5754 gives 13.6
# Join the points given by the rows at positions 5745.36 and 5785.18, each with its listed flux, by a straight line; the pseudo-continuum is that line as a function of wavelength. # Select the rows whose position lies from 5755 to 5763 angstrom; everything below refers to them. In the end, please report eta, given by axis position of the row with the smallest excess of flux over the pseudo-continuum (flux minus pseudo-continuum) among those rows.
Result 5762.58 angstrom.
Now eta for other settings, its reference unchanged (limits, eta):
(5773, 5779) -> 5773.21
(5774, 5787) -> 5786.52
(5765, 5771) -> 5765.24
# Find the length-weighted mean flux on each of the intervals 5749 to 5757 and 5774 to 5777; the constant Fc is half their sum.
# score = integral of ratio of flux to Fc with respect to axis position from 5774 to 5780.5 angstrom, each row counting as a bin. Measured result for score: 6.4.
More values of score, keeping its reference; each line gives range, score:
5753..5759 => 6.1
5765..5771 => 5.8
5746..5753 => 7.1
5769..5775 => 5.8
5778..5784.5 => 6.3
